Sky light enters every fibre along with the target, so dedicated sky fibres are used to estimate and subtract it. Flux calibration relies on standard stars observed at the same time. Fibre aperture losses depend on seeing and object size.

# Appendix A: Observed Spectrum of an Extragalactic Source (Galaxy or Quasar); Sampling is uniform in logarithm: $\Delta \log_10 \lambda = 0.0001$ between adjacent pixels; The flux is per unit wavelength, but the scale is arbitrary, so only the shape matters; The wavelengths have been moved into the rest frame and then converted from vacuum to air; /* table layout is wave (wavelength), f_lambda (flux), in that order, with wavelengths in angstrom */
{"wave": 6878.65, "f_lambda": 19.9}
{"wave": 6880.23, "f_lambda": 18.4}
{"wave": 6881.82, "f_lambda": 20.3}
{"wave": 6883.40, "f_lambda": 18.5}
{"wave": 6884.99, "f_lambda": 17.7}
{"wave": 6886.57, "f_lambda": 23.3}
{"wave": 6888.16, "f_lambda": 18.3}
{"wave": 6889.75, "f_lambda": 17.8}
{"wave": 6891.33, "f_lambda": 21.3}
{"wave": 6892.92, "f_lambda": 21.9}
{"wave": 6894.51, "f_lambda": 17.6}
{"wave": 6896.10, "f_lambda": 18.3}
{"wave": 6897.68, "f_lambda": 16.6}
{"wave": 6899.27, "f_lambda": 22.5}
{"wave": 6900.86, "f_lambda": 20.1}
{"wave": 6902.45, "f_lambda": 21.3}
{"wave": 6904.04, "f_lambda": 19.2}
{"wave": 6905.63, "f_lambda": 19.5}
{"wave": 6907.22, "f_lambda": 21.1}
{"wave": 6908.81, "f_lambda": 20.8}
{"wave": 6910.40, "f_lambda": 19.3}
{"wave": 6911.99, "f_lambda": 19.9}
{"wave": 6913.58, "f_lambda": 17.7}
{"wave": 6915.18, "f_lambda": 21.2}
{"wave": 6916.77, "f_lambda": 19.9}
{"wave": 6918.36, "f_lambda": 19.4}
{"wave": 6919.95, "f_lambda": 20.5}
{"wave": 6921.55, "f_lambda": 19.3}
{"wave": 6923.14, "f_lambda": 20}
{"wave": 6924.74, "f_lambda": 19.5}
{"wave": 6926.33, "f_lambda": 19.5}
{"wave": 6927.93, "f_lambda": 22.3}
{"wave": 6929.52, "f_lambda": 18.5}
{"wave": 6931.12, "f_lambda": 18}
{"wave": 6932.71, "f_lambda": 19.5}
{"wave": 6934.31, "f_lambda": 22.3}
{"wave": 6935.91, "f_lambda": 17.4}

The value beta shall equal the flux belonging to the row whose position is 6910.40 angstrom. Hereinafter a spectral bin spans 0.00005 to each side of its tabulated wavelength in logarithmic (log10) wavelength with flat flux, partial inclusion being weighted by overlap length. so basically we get 19.3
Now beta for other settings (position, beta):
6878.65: 19.9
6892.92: 21.9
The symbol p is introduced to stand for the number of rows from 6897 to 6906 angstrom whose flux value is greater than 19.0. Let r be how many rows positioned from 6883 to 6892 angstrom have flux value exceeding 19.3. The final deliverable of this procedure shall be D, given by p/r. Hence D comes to 2.5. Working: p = 5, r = 2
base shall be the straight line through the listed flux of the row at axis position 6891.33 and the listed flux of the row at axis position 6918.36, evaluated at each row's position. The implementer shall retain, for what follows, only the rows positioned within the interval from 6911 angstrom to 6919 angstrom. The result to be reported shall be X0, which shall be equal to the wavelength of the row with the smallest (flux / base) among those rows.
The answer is 6913.58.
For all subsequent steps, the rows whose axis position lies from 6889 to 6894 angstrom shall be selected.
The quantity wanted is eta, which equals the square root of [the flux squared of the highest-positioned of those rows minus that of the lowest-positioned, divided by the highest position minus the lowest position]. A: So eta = 7.2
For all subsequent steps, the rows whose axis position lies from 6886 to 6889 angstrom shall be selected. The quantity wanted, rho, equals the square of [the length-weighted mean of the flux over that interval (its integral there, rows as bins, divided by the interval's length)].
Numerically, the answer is 421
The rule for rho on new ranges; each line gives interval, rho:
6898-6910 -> 418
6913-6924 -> 390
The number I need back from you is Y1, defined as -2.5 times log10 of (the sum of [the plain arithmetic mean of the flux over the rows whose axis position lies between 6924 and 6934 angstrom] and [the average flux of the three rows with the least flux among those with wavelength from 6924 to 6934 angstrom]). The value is -3.96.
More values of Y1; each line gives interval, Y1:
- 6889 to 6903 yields -3.92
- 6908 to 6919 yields -3.96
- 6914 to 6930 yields -3.98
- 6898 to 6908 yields -4.01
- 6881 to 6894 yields -3.94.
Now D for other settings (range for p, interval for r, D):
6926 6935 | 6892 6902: 1.3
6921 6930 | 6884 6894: 1.7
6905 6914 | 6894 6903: 1.7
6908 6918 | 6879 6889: 2.5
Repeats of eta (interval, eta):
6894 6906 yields 2.5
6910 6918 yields 1.9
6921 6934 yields 0.8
